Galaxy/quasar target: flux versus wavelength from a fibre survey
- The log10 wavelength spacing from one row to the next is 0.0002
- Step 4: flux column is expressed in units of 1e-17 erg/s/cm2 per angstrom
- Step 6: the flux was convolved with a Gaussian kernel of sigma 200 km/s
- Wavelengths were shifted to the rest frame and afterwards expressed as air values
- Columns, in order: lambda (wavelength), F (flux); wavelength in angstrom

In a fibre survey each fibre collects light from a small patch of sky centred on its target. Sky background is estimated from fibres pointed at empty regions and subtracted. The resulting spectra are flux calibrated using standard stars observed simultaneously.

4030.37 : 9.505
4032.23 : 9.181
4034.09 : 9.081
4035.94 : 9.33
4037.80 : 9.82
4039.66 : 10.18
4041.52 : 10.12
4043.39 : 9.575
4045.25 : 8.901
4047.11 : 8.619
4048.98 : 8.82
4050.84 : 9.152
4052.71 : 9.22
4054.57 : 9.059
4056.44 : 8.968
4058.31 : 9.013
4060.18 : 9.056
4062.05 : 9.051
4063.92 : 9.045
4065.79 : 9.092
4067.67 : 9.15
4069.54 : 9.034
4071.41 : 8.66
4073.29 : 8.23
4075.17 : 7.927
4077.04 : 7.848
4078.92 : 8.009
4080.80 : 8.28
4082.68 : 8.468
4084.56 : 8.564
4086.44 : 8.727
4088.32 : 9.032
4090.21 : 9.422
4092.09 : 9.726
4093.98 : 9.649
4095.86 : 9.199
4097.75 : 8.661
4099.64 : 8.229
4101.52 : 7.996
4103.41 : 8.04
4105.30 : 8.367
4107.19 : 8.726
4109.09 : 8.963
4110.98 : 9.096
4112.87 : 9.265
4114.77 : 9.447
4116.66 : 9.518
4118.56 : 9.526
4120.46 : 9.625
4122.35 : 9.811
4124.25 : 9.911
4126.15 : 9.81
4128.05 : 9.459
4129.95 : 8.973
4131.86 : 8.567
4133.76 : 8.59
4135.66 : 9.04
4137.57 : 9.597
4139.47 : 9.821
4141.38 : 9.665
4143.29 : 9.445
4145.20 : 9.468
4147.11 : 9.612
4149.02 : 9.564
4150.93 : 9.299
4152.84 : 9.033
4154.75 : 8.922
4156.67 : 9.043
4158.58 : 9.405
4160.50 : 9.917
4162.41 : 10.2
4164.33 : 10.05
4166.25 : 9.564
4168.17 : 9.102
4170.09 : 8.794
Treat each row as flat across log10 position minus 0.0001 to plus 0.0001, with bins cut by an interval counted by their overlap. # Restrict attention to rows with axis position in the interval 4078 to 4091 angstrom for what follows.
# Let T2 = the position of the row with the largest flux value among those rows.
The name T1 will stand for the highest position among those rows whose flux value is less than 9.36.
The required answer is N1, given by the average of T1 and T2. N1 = 4089.3 angstrom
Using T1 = 4088.32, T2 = 4090.21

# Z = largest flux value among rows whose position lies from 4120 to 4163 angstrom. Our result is 10.2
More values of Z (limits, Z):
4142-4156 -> 9.612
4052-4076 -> 9.22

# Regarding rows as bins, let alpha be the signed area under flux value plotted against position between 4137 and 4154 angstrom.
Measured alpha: 161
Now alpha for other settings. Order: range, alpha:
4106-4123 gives 158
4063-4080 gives 145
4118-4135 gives 159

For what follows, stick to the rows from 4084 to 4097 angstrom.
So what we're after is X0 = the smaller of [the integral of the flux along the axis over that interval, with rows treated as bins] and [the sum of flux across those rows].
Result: 64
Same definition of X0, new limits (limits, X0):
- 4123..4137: 64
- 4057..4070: 63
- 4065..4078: 60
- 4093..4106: 60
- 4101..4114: 60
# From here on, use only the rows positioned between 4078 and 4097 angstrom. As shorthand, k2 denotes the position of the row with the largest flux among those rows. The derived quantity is 4092.09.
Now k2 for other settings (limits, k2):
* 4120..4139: 4124.25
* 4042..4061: 4043.39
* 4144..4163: 4162.41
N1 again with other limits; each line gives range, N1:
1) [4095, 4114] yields 4112.9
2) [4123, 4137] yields 4130.0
